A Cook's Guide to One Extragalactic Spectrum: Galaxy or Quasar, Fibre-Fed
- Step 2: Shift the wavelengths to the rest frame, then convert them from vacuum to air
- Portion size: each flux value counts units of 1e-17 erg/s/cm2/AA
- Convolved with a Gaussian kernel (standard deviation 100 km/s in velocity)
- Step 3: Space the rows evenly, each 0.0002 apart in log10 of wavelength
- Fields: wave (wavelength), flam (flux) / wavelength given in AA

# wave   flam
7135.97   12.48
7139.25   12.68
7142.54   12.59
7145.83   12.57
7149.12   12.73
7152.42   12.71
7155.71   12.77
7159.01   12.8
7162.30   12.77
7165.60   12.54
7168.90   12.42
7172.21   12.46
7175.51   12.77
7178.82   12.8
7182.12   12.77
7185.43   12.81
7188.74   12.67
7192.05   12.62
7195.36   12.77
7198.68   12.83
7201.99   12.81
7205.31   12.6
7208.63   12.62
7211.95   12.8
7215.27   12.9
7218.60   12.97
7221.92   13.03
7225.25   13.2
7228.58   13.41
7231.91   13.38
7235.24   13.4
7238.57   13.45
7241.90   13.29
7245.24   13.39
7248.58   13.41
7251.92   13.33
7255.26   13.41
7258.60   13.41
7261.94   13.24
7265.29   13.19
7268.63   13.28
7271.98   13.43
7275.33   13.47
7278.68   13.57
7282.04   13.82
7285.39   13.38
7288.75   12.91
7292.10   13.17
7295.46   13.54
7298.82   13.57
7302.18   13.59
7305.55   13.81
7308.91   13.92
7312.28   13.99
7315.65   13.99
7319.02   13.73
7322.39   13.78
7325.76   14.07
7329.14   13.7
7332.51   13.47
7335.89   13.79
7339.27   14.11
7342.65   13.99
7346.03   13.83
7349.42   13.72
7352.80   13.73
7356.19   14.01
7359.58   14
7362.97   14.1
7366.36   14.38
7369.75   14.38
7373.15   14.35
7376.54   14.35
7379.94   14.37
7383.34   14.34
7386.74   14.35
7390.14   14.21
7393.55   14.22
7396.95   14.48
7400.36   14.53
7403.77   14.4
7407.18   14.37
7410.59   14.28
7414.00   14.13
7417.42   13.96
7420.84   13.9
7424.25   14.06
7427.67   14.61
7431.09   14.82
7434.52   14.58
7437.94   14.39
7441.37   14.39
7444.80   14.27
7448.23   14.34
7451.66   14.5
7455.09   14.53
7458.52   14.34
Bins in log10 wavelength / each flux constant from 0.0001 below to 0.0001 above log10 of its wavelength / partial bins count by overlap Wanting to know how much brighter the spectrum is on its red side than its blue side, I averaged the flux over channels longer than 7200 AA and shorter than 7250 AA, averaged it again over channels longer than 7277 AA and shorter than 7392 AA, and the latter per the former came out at 1.06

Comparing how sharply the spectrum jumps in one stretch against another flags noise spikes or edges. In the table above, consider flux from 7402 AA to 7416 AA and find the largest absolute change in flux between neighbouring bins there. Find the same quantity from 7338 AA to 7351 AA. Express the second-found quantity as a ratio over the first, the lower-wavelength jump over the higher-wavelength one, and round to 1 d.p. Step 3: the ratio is 1.1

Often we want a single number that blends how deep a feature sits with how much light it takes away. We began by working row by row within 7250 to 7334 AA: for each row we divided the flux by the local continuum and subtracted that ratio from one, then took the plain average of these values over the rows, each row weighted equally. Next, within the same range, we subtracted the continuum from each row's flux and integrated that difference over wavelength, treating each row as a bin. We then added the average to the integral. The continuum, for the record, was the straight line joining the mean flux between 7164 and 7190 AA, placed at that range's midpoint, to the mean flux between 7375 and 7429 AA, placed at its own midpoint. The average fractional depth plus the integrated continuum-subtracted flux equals 5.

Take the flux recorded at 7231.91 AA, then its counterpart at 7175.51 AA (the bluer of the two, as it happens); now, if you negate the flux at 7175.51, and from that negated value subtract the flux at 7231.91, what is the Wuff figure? -26.15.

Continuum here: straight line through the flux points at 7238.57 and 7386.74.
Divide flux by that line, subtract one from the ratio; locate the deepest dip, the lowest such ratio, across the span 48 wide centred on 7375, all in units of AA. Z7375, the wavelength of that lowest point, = 7352.80 AA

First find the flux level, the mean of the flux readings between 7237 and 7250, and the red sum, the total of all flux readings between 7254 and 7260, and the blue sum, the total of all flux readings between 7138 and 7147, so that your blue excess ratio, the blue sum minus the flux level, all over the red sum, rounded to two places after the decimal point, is 0.91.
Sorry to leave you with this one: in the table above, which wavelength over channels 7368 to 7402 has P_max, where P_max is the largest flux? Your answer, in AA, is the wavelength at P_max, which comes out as 7400.36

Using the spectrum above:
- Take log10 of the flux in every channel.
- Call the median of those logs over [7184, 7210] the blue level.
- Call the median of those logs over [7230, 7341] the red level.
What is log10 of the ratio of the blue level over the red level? -0.0097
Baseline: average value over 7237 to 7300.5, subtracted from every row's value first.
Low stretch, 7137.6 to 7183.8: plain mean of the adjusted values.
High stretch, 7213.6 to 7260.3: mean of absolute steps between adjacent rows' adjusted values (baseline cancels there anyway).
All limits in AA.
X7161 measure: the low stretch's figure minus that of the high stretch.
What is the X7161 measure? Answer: -0.8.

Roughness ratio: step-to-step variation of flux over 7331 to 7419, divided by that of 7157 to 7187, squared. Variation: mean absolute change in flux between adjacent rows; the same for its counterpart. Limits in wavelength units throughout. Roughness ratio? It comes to 1.2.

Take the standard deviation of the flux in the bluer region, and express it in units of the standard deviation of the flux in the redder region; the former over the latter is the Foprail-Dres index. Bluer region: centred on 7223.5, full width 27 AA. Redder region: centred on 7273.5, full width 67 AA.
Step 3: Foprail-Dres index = 1.1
